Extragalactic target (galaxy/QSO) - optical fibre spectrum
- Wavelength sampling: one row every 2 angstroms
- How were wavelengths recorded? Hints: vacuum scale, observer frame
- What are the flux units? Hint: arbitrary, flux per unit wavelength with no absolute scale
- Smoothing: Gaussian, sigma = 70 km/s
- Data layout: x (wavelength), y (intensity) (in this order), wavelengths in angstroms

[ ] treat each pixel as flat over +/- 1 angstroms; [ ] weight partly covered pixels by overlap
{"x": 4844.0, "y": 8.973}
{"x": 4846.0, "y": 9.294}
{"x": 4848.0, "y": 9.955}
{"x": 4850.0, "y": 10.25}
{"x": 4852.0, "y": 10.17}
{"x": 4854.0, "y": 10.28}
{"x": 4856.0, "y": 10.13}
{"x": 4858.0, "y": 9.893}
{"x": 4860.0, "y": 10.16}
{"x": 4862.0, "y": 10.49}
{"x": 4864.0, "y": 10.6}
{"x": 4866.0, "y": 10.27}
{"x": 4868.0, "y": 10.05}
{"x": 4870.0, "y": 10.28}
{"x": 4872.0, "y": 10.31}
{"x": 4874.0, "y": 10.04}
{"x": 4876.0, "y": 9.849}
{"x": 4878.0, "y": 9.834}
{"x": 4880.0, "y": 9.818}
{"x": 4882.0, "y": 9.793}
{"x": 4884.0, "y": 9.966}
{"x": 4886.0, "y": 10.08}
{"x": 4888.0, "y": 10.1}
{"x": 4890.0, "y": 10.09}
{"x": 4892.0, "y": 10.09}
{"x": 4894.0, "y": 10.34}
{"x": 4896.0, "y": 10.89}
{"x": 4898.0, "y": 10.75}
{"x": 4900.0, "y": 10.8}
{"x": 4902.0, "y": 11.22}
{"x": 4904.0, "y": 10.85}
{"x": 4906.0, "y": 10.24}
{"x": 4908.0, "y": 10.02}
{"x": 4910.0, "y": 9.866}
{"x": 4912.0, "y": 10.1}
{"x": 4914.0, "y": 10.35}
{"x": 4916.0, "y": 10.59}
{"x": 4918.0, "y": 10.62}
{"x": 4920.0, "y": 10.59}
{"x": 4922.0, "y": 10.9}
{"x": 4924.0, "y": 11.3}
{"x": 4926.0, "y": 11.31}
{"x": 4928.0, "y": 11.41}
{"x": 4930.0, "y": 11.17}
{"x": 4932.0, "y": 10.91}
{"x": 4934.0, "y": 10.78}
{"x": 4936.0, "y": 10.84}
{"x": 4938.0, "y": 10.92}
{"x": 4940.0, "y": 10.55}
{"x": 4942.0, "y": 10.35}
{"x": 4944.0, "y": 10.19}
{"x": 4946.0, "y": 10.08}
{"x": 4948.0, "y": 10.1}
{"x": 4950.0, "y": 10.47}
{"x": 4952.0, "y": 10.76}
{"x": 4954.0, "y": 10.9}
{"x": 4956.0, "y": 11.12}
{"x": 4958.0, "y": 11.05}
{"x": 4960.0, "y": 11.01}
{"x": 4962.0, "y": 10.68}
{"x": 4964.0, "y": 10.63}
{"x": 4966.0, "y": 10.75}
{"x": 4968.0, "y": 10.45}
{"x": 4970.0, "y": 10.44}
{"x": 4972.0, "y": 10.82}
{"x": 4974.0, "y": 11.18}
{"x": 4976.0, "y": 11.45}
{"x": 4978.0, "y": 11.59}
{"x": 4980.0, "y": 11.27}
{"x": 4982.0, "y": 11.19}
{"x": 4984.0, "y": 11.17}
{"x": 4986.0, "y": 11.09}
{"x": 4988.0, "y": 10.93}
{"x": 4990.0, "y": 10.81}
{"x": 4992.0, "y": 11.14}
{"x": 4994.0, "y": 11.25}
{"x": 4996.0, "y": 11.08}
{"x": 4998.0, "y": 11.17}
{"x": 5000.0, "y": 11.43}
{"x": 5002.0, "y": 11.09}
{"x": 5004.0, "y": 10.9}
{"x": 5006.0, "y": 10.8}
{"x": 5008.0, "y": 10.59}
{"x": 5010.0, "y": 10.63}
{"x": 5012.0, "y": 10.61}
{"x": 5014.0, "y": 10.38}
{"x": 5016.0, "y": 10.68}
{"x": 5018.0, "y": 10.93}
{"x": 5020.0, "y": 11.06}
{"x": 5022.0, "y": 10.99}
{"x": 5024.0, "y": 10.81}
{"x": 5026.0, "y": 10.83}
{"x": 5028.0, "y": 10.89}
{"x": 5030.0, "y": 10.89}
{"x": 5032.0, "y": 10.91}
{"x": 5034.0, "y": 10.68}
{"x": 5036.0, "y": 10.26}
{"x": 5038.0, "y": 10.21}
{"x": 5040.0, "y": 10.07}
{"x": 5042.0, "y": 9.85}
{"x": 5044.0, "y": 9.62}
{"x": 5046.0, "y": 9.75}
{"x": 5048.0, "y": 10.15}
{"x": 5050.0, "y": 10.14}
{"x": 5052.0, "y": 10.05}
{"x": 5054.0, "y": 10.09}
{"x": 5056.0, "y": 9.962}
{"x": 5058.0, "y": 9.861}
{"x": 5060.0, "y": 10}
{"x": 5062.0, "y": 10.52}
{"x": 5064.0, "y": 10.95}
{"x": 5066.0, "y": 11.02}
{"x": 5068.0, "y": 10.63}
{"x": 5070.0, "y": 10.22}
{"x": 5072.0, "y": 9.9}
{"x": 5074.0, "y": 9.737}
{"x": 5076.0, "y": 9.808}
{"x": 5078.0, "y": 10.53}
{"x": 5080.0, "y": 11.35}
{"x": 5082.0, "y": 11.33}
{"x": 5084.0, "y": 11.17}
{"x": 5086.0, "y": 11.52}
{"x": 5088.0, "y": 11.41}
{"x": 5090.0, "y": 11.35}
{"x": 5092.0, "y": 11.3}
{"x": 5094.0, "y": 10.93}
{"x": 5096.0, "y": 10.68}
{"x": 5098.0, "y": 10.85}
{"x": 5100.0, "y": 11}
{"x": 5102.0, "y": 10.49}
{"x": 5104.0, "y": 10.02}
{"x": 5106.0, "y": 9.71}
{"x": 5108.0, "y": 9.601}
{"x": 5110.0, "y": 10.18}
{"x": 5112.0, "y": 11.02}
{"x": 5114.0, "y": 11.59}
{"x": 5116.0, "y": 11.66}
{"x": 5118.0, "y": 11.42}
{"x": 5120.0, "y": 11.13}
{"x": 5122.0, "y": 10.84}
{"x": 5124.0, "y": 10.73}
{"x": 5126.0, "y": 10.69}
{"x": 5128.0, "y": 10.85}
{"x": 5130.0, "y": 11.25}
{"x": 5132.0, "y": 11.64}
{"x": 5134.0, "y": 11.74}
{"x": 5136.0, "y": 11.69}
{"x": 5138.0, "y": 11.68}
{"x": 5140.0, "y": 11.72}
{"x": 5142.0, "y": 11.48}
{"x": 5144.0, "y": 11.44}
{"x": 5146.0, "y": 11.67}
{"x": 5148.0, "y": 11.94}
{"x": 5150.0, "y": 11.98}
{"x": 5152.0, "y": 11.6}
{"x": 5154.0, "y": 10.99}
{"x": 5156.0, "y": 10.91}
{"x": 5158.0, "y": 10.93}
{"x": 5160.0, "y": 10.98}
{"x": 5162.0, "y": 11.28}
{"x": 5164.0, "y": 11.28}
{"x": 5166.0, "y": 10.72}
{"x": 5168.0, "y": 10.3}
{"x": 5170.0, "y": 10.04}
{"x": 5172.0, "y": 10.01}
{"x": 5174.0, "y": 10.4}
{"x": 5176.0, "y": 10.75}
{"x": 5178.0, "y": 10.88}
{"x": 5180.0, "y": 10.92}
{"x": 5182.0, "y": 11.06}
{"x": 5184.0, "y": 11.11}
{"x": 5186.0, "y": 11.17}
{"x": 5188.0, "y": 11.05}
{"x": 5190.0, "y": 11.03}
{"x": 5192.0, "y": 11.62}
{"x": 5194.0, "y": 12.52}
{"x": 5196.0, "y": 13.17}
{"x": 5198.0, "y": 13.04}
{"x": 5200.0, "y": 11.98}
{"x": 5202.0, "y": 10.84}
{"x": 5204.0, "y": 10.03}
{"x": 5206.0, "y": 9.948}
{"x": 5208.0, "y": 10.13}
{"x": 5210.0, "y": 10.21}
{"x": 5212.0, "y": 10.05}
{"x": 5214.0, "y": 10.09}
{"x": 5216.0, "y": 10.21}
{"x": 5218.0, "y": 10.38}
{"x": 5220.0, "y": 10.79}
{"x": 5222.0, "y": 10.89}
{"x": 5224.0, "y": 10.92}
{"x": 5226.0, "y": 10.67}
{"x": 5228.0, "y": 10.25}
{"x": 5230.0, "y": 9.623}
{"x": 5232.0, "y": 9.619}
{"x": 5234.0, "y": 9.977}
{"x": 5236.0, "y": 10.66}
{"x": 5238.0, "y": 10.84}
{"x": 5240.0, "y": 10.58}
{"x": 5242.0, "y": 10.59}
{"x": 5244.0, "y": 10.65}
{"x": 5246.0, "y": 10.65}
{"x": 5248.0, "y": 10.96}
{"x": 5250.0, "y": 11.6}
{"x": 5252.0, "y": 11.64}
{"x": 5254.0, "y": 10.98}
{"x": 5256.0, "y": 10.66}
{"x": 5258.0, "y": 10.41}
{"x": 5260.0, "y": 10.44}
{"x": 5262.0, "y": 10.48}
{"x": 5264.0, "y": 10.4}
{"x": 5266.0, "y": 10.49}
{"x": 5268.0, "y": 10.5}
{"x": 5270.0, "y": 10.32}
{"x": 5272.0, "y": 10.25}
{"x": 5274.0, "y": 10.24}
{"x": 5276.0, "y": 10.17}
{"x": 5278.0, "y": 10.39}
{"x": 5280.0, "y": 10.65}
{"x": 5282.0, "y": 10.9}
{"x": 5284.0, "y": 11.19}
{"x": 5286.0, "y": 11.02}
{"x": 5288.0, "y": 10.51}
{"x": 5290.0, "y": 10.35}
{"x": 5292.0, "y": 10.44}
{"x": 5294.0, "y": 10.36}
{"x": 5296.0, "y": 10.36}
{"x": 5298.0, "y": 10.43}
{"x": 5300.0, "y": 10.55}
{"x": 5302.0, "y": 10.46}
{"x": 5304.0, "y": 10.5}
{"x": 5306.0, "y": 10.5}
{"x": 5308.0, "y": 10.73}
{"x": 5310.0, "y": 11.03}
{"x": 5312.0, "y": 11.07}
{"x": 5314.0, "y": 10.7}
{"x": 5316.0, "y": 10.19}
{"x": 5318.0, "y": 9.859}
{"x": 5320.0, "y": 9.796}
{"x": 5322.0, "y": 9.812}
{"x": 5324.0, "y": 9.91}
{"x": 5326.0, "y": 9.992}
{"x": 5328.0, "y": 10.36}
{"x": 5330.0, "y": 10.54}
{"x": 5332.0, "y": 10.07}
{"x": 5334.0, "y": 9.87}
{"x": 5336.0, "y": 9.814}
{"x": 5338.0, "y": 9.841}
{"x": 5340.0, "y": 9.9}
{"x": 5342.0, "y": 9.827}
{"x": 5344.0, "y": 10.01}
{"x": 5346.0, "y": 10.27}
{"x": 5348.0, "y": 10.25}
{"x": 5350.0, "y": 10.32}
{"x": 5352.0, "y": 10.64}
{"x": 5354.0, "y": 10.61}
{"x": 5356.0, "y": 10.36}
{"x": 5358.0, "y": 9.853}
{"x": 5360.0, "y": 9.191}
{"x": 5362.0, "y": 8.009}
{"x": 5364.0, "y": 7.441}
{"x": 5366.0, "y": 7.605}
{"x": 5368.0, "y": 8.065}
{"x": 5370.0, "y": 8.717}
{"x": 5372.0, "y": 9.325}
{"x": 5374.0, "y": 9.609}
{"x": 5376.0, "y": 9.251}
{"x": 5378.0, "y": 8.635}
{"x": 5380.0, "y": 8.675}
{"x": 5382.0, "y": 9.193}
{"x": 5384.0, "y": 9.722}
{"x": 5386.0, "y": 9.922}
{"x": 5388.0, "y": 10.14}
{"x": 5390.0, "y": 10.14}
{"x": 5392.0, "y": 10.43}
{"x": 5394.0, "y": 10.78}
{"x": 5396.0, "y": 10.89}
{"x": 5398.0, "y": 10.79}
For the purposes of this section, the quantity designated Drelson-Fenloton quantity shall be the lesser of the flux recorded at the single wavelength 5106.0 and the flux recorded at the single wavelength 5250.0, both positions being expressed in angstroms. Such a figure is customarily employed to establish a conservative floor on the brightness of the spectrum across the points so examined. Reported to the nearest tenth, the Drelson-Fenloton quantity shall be 9.7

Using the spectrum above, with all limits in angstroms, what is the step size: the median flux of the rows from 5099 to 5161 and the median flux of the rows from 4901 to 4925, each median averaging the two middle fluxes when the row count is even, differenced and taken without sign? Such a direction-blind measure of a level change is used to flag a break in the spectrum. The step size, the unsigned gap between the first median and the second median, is 0.5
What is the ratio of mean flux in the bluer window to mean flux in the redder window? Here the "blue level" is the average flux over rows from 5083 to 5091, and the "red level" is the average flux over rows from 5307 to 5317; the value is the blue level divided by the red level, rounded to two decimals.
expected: 1.06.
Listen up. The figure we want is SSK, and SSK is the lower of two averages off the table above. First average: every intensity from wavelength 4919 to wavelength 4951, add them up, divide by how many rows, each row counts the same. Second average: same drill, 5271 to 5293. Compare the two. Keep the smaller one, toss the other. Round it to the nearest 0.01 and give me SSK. 10.56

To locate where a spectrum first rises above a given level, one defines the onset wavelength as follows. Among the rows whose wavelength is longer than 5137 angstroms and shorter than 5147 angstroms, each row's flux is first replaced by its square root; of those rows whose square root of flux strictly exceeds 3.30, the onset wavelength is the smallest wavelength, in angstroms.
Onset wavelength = 5138.0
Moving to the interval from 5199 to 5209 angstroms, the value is 5200.0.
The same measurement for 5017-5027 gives 5018.0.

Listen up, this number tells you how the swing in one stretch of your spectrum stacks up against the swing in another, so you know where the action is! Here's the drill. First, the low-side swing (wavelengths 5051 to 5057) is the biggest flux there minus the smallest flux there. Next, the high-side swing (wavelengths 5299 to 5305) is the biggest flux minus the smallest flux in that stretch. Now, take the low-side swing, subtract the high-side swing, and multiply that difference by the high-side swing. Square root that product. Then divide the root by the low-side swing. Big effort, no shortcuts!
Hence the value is 0.46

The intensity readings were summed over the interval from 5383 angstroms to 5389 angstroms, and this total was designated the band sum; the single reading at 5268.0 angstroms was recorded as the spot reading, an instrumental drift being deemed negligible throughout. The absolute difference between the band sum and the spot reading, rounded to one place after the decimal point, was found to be 19.3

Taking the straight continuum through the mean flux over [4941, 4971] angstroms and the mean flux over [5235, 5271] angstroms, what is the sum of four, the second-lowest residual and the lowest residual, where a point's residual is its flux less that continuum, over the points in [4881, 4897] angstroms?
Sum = 2.62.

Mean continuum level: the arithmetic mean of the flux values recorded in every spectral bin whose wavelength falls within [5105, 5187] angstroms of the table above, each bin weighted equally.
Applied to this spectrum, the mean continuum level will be 11.0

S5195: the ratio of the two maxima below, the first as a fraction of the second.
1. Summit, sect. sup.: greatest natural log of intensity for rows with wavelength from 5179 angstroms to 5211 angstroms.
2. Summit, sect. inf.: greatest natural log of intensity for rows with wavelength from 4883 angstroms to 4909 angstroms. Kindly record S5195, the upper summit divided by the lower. 1.066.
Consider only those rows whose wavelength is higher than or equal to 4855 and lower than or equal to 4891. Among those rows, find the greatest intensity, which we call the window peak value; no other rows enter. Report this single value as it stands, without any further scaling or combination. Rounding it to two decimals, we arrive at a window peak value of 10.60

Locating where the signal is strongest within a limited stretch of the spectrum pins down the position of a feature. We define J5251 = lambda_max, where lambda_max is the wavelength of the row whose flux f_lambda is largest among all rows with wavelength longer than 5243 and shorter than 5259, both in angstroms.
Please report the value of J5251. 5252.0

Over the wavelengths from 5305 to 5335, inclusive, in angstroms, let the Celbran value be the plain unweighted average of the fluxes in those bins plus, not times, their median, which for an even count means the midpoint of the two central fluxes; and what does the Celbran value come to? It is 20.5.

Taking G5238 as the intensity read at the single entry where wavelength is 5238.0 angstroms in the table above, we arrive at 10.84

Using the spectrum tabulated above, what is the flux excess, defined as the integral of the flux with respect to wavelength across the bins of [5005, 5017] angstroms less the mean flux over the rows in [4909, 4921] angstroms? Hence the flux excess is 117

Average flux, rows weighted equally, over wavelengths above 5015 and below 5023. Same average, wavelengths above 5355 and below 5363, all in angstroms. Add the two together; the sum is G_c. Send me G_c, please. 20.3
